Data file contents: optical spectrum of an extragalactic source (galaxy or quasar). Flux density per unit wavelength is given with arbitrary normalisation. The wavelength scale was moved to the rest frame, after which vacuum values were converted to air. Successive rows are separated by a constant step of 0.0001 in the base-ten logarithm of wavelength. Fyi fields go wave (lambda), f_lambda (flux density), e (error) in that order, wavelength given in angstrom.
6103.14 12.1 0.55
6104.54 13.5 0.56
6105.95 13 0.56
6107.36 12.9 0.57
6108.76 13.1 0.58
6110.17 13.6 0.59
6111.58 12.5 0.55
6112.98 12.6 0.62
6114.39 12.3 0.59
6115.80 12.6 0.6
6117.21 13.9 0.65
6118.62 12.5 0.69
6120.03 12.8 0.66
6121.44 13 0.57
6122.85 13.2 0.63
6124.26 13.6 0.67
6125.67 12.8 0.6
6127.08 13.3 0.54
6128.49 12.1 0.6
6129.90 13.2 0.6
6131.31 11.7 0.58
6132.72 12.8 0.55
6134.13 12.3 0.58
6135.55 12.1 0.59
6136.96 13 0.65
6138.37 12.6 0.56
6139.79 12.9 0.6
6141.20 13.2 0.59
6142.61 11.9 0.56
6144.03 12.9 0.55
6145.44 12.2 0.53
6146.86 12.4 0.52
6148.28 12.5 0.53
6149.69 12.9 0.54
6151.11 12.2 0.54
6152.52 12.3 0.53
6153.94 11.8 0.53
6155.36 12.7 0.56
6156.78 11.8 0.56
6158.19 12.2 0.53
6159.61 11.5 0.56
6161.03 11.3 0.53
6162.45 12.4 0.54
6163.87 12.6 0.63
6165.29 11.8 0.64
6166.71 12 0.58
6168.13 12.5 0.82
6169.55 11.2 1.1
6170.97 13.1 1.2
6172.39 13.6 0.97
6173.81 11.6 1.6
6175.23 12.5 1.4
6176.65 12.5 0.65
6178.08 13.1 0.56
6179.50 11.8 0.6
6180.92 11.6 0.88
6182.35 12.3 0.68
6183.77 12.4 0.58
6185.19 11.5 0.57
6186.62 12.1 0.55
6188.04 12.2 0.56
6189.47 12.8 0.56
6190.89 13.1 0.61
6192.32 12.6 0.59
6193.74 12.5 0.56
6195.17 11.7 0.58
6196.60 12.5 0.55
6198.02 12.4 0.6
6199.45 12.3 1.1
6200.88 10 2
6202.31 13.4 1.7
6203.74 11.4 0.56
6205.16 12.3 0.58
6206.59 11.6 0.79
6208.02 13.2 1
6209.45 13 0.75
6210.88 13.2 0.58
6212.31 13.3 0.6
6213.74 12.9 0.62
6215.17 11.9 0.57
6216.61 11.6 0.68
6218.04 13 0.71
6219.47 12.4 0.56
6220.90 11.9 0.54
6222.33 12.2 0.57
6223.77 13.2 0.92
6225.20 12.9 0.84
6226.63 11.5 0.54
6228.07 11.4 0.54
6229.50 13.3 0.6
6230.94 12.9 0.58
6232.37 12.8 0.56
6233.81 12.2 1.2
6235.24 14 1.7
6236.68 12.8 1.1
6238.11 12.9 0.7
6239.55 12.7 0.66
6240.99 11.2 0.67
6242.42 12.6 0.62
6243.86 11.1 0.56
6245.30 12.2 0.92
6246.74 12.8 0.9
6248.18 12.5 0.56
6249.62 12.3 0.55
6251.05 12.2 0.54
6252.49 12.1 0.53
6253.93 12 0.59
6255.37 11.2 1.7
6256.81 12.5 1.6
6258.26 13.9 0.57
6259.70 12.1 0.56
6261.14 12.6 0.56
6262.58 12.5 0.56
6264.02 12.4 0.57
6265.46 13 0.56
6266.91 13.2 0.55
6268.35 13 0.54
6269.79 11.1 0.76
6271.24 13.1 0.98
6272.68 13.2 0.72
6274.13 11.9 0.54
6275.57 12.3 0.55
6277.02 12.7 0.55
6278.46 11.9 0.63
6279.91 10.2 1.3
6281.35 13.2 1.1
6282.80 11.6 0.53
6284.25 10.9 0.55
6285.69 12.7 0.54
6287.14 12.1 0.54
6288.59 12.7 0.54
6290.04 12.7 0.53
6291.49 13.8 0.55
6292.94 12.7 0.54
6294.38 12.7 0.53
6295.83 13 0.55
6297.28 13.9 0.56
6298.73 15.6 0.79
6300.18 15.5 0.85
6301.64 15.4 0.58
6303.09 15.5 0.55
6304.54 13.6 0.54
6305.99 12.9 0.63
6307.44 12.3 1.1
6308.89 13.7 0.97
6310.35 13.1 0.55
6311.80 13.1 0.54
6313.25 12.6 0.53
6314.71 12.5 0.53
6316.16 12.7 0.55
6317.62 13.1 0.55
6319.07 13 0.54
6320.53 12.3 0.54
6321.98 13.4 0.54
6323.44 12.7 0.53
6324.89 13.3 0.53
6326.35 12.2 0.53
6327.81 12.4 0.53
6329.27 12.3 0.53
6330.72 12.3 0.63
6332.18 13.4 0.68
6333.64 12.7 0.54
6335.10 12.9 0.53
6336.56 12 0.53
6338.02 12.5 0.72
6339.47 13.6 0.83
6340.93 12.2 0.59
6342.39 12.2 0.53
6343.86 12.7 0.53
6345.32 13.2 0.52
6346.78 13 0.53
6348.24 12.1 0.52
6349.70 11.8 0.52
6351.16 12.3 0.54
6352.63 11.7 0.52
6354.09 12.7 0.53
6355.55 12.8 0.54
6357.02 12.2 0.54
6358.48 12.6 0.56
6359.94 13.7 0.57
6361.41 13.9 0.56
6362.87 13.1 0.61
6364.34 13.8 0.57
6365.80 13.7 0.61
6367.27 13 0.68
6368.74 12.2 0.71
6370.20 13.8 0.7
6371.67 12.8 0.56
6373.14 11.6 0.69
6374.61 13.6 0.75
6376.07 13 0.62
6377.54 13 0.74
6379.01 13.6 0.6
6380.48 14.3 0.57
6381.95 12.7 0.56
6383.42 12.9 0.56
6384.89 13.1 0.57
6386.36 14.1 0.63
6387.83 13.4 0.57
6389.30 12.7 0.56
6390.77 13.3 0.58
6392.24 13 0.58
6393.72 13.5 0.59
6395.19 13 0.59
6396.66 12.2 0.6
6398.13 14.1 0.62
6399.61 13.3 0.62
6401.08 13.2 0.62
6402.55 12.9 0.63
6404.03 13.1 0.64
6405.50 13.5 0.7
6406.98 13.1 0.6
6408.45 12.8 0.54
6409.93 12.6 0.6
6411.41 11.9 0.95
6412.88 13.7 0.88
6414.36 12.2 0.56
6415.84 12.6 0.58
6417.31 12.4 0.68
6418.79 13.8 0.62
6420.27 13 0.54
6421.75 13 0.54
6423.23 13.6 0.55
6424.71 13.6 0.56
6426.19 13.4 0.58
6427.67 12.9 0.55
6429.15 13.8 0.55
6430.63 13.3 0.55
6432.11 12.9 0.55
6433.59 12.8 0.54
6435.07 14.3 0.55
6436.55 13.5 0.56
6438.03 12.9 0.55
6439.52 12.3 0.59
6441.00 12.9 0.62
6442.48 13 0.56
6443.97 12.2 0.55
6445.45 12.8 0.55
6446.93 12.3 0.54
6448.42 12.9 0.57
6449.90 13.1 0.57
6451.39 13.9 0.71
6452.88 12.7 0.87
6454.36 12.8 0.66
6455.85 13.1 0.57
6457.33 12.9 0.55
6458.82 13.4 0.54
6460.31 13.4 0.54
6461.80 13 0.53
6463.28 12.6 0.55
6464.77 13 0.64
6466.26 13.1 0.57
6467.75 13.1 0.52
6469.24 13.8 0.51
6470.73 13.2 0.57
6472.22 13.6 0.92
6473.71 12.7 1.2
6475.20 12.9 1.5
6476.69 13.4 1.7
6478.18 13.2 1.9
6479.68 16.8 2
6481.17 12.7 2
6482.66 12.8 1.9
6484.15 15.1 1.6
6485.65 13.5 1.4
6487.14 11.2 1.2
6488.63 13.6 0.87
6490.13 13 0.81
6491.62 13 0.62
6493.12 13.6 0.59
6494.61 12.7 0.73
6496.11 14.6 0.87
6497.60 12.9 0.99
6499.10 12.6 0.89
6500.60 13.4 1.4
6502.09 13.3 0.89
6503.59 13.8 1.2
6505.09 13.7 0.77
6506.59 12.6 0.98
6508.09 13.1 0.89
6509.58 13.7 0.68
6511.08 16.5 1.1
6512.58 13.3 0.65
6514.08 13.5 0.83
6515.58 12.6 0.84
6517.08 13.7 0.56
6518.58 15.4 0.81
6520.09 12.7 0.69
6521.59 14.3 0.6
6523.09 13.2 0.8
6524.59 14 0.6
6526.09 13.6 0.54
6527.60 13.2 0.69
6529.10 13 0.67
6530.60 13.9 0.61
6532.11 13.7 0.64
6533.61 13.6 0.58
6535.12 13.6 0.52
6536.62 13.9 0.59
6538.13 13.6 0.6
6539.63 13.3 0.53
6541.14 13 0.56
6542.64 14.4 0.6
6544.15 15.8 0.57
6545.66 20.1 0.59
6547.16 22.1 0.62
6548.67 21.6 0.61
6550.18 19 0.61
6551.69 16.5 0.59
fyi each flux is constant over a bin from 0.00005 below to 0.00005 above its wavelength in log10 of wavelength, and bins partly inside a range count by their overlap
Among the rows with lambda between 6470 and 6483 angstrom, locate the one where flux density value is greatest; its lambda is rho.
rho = 6479.68 angstrom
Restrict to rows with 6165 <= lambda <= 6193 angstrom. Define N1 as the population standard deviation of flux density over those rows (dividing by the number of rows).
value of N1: 0.61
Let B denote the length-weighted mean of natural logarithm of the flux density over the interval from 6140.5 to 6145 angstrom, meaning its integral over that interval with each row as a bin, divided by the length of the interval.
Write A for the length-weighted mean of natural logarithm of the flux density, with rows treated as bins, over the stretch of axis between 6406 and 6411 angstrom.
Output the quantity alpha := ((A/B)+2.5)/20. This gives 0.175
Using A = 2.55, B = 2.54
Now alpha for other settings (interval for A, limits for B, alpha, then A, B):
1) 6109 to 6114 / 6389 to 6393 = 0.175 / 2.55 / 2.56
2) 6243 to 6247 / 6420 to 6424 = 0.173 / 2.48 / 2.58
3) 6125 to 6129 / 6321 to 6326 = 0.175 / 2.55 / 2.57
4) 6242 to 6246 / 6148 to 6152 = 0.174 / 2.47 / 2.53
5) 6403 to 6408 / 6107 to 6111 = 0.175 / 2.58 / 2.58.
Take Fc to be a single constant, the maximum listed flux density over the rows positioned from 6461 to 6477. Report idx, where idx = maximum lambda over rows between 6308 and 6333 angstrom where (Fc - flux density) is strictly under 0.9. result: 6332.18 angstrom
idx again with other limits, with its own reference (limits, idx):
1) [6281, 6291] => 6281.35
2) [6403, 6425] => 6424.71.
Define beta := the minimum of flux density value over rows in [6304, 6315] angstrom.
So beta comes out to 12.3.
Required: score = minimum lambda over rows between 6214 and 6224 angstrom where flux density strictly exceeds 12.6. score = 6218.04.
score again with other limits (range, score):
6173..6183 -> 6178.08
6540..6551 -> 6541.14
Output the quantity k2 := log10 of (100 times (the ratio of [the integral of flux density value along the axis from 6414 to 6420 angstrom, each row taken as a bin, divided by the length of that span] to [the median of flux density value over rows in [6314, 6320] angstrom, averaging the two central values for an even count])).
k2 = 2.00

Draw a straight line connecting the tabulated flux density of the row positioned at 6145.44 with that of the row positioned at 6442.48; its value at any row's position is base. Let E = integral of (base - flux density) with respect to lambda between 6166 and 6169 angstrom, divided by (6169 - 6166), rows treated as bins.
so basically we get 0.07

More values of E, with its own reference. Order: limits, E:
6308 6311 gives -0.70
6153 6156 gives -0.02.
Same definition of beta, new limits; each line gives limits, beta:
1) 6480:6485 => 12.7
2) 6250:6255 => 12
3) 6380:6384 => 12.7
